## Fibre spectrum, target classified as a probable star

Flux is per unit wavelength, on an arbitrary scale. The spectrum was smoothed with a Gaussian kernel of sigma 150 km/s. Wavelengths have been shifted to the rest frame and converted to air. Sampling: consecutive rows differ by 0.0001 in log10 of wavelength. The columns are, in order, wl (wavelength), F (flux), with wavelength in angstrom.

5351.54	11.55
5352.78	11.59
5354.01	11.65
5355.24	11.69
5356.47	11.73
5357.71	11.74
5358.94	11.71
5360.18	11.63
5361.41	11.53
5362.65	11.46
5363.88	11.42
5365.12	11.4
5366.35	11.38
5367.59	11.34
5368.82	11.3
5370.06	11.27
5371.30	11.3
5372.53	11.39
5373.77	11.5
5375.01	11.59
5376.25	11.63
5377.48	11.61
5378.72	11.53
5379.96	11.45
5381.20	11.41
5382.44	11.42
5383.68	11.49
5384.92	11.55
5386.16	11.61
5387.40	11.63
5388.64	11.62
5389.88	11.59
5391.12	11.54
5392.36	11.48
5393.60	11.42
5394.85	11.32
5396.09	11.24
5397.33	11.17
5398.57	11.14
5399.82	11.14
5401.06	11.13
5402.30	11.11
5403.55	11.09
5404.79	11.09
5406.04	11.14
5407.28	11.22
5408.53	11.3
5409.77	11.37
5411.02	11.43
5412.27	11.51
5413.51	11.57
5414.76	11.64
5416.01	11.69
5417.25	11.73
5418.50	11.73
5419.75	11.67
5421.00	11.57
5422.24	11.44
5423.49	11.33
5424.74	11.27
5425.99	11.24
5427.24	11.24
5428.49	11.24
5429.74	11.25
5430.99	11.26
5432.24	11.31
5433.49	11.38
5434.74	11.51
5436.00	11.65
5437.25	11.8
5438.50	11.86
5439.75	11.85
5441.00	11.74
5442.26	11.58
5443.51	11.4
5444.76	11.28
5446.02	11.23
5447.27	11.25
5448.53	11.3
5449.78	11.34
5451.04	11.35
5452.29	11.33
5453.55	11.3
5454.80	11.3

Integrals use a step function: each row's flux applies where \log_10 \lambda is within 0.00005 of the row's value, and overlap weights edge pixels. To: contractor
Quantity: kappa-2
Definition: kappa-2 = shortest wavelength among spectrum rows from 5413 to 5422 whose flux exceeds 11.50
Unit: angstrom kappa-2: 5413.51 angstrom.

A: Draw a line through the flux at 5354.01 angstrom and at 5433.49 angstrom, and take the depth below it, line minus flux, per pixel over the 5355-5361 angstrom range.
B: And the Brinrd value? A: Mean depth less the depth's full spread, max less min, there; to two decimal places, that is -0.16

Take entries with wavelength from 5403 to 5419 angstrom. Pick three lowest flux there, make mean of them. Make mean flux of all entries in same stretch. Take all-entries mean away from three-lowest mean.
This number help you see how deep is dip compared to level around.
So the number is -0.317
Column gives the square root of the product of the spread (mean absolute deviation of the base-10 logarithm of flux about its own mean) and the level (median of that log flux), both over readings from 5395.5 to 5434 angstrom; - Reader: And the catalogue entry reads 0.082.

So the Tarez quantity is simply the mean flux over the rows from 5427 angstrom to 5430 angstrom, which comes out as 11.2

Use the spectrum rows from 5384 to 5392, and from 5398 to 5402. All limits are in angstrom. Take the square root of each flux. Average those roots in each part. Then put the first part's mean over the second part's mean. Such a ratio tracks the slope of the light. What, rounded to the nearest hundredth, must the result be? 1.02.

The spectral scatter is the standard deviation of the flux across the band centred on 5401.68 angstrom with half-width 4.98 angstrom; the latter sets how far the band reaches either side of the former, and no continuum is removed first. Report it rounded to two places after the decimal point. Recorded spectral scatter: 0.03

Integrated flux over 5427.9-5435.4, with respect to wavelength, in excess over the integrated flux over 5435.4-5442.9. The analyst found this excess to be -3.3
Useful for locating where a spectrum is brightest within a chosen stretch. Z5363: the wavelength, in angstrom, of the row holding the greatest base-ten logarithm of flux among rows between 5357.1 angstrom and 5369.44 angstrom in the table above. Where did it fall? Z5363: 5357.71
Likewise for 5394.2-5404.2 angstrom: 5394.85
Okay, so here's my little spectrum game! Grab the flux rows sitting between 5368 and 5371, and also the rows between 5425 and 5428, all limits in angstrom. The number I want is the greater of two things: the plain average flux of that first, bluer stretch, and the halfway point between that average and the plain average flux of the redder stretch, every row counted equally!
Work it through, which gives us 11.29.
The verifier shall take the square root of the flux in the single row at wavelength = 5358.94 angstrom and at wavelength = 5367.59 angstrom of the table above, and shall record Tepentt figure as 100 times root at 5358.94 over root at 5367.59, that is 101.6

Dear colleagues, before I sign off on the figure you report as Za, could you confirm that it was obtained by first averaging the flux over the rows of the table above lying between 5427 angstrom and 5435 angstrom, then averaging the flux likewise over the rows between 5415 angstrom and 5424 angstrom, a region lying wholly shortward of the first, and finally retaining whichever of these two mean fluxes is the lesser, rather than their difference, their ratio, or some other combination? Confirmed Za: 11.31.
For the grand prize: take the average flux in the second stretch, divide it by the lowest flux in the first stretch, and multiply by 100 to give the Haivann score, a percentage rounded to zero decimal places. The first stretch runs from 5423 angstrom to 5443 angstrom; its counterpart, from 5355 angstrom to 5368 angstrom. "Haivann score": 103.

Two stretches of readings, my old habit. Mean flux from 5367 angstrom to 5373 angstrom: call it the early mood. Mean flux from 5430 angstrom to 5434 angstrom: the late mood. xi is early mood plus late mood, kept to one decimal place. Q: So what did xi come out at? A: 22.6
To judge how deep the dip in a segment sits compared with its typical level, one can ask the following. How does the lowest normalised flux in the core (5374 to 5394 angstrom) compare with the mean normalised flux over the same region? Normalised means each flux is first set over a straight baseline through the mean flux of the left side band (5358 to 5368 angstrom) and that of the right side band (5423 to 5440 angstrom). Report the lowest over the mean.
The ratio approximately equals 0.989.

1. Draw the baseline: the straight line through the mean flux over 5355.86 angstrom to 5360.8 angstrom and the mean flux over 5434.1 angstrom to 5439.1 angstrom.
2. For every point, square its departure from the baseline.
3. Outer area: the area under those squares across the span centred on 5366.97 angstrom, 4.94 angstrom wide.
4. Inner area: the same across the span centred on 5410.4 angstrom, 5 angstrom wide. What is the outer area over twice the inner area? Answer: 0.63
